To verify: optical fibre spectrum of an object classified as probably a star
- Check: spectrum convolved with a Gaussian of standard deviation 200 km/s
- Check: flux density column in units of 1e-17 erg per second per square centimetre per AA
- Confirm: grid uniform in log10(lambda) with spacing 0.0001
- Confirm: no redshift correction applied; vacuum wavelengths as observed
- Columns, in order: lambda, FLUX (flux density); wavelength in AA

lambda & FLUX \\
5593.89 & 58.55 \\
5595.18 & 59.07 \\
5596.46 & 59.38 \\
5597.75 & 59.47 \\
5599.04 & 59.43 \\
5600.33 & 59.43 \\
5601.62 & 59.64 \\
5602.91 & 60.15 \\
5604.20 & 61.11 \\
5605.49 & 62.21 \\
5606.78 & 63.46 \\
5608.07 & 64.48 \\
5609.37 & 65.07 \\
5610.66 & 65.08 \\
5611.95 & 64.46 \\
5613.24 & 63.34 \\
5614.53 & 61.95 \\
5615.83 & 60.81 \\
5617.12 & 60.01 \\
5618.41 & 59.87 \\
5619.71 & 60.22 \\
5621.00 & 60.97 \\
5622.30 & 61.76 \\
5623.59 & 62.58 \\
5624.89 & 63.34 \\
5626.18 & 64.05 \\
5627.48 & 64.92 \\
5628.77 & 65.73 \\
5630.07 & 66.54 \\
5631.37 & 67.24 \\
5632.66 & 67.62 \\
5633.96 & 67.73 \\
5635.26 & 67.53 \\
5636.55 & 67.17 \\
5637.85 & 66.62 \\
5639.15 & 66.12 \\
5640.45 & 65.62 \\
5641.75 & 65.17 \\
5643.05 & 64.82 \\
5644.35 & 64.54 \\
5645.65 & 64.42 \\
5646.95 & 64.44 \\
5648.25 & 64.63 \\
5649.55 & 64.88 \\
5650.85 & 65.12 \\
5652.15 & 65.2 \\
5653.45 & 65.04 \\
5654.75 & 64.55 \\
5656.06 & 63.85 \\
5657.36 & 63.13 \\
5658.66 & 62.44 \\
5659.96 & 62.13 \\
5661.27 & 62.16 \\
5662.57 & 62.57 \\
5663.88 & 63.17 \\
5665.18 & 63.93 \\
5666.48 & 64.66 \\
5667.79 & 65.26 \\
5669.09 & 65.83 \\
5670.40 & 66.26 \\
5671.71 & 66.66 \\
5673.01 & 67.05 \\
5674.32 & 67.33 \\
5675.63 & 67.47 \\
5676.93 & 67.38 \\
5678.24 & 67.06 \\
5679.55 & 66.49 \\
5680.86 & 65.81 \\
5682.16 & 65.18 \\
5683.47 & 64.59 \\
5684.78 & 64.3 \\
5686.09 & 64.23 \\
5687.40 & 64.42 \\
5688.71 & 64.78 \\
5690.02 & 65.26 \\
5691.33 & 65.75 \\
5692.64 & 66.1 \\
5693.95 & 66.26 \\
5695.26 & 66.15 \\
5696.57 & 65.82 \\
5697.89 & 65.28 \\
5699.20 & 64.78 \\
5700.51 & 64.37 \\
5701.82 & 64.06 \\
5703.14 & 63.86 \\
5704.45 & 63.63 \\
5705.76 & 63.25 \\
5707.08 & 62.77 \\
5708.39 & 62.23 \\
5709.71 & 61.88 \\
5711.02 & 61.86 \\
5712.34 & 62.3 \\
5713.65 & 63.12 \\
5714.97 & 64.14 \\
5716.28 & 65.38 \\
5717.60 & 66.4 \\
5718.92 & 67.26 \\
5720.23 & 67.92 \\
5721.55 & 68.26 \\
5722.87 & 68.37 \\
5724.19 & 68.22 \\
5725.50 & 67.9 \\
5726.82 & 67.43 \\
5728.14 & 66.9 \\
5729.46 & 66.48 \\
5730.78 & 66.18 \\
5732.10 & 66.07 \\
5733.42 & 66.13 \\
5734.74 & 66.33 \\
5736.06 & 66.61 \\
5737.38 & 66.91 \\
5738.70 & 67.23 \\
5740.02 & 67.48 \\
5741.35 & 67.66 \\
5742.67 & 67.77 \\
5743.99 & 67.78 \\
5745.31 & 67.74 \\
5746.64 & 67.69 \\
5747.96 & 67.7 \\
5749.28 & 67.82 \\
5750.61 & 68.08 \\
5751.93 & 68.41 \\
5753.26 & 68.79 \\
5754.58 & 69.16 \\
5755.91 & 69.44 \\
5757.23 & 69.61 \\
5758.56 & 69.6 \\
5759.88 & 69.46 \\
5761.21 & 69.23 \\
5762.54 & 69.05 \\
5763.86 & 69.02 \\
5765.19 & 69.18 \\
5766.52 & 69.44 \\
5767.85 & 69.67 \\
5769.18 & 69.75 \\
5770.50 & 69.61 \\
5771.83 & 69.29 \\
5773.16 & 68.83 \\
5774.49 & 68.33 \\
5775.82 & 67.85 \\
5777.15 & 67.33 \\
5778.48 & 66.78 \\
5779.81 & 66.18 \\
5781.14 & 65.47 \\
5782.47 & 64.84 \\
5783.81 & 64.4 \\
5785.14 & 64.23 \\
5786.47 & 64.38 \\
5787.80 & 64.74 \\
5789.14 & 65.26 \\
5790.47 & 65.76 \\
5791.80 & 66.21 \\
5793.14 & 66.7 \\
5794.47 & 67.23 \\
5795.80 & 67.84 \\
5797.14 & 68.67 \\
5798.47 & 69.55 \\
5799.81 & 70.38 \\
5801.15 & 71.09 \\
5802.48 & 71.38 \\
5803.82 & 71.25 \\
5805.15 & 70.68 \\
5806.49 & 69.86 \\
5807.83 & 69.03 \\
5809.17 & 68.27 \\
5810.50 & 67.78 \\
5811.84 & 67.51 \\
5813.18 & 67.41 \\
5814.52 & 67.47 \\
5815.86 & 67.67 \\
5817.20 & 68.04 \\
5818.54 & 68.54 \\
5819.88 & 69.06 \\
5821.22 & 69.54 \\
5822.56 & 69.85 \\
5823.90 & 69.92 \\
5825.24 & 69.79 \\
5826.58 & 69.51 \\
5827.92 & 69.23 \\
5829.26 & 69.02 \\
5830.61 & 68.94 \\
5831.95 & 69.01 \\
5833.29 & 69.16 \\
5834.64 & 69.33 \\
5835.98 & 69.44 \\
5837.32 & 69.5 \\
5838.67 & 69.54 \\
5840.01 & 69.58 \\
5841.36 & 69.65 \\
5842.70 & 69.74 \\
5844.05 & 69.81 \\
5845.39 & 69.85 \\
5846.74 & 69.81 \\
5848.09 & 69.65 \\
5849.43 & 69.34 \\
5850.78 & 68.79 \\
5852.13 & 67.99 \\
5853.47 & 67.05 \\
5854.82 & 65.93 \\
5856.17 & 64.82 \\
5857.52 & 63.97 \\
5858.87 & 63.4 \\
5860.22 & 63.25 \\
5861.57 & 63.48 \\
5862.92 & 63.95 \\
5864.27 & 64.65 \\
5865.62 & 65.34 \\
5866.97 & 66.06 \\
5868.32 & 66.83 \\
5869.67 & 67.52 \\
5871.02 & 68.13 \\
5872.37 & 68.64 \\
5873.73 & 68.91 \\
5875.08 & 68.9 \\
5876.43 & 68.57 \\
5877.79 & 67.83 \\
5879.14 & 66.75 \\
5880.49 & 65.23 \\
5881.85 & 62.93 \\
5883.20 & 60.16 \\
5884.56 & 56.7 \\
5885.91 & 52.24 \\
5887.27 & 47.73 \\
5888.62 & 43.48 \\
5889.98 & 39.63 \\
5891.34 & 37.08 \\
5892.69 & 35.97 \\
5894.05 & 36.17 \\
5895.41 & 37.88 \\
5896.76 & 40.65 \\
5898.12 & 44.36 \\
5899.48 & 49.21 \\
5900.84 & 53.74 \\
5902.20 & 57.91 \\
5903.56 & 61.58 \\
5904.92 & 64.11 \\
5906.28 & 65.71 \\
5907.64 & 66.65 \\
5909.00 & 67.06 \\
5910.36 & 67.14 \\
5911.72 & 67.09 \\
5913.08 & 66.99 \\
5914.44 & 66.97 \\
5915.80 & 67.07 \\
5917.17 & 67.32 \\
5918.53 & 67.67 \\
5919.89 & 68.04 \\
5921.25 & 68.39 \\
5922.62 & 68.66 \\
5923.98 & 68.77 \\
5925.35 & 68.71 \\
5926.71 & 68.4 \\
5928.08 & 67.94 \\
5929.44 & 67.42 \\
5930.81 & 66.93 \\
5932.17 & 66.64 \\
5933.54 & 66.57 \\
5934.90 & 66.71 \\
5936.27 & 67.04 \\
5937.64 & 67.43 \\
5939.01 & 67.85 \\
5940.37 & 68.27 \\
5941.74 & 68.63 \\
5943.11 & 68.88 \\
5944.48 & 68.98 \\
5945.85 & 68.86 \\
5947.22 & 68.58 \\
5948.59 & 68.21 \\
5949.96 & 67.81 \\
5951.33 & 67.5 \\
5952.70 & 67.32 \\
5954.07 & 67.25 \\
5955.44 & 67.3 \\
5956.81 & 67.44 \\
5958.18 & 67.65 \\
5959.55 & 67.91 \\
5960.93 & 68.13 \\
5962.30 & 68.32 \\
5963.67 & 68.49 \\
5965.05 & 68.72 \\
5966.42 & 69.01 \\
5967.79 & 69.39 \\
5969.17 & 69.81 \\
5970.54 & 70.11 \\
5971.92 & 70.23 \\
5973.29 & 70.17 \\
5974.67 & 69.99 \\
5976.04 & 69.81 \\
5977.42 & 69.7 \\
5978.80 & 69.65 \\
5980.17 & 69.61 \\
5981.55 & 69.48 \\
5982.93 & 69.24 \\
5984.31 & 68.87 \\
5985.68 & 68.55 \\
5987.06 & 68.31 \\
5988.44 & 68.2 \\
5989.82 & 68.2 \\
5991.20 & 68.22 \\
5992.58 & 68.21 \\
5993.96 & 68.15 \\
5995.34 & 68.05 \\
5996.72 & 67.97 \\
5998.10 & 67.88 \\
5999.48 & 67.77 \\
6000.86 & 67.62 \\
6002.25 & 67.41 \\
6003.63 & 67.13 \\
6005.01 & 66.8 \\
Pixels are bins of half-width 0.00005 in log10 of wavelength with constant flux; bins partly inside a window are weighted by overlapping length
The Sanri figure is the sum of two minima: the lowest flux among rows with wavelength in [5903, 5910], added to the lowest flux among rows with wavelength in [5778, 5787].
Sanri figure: 126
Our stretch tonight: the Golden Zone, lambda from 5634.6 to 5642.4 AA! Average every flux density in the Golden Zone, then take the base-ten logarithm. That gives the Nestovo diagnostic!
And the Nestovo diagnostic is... 1.822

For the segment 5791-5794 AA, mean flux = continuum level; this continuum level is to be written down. 66.5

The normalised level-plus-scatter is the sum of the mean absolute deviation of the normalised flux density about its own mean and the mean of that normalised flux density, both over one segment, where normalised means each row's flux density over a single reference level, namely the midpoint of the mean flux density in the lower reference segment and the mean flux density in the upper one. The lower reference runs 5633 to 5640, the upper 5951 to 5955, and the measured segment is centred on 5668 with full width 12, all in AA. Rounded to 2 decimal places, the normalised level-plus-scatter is 0.99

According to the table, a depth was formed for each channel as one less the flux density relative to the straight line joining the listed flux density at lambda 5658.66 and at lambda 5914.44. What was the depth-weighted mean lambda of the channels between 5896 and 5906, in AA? 5899.2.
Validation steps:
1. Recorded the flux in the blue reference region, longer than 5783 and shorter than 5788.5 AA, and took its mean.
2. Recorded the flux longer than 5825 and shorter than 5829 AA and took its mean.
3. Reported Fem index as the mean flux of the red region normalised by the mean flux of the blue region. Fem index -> 1.08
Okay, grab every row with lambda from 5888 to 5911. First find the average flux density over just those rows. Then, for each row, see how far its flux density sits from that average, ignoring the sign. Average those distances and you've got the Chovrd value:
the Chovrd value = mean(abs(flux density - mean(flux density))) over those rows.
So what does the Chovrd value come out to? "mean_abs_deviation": 11.2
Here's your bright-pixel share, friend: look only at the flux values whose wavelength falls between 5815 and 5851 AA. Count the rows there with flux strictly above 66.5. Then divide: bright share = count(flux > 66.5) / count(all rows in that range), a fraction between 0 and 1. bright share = 1.0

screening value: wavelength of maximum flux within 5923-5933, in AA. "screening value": 5923.98 AA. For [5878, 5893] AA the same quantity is 5879.14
